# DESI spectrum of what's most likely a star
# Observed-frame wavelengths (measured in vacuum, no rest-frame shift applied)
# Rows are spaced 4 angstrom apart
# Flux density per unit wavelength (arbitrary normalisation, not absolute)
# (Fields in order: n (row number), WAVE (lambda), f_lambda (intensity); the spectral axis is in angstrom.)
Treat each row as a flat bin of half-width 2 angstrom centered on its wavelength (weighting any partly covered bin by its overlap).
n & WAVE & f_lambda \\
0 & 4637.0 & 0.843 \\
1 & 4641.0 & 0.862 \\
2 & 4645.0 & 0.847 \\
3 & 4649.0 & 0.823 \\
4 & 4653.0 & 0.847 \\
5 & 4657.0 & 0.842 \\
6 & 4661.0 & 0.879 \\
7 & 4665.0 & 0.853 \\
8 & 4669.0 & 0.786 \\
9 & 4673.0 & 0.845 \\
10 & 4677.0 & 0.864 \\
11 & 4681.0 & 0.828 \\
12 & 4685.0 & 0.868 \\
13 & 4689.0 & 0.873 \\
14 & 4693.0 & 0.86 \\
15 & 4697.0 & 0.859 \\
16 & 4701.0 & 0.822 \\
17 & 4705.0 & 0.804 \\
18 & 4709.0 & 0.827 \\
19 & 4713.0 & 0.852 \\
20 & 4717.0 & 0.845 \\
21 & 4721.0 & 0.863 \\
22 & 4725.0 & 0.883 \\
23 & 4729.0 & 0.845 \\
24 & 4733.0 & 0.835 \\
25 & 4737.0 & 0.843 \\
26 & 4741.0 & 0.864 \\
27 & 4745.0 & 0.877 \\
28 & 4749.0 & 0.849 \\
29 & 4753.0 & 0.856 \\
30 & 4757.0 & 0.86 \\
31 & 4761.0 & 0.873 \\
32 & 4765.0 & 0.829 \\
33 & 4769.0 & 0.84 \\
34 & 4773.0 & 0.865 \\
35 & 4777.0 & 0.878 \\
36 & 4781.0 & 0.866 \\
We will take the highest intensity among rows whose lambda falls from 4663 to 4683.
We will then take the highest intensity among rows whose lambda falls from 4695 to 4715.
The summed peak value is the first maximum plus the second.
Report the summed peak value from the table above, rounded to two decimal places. 1.72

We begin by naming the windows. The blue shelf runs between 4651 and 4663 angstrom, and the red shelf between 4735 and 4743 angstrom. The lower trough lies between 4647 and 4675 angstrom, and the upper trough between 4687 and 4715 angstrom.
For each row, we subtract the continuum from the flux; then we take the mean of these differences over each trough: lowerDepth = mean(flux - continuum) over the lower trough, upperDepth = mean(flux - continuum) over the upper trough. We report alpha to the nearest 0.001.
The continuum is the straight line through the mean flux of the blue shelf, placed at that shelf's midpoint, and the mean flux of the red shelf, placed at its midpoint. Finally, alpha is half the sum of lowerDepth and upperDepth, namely -0.014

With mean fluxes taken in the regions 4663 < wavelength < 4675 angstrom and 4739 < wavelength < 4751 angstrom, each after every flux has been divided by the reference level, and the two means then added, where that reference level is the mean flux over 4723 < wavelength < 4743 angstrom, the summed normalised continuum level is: 1.98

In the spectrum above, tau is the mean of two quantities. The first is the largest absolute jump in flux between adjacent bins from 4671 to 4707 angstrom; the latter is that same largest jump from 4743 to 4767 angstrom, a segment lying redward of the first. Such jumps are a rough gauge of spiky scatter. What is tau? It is 0.042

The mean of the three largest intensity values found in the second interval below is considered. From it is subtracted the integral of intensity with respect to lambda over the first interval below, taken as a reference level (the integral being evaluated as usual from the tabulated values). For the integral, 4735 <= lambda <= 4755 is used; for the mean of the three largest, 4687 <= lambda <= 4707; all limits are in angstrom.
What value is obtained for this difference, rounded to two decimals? -16.29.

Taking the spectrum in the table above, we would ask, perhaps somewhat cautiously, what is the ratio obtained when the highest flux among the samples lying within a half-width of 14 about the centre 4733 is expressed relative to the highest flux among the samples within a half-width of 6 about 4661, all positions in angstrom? 1.00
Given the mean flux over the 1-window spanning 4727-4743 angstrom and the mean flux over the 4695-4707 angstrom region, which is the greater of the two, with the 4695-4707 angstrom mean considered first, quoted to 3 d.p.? 0.847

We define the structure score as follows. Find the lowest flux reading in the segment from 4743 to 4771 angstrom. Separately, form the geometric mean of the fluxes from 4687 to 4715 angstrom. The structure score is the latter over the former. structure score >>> 1.02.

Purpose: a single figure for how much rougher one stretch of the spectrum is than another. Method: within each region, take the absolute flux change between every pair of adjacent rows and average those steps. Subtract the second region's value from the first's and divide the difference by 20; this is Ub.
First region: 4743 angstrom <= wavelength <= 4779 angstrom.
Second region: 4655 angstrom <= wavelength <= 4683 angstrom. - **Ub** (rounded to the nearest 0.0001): -0.0011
